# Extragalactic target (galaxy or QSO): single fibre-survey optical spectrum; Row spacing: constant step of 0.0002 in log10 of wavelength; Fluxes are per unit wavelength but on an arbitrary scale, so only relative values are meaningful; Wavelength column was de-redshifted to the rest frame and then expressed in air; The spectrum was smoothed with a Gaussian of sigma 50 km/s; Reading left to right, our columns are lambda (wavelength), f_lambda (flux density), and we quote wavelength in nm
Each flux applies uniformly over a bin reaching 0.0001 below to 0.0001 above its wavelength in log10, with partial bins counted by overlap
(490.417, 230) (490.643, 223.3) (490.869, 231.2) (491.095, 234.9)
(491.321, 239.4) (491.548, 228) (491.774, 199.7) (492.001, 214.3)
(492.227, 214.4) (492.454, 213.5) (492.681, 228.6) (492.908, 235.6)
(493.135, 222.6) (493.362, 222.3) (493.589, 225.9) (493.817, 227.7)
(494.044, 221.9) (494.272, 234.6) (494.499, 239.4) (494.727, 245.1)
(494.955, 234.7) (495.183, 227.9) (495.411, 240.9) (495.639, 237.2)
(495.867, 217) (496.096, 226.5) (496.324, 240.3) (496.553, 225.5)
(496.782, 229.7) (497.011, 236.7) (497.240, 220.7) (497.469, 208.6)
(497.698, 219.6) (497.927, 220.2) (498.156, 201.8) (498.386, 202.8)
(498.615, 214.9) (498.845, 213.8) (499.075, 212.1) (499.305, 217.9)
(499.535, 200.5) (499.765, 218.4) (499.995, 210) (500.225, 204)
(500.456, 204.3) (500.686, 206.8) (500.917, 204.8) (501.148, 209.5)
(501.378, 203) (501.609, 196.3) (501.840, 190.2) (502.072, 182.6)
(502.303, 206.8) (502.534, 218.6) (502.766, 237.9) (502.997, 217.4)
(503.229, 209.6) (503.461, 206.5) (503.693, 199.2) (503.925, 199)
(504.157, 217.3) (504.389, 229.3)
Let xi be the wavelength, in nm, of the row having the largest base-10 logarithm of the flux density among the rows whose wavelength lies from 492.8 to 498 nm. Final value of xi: 494.727 nm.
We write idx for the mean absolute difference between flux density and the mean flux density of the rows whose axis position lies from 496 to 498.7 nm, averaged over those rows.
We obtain 9.3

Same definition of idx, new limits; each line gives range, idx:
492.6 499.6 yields 9.5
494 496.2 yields 7.4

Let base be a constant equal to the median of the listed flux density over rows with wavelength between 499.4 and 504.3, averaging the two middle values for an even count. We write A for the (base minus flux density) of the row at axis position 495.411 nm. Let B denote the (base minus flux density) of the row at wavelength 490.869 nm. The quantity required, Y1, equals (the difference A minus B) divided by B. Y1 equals 0.4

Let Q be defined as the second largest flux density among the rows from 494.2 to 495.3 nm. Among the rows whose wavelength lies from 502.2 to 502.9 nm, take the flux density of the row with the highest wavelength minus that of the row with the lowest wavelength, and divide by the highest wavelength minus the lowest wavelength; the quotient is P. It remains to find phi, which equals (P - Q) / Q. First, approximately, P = 67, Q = 239.4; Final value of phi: -0.72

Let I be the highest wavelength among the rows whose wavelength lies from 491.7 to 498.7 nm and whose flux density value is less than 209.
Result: 498.386 nm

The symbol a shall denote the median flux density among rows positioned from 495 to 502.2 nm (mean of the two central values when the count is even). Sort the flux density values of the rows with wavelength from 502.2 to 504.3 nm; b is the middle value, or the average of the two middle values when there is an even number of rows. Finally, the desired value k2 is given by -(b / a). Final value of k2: -0.98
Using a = 214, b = 210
